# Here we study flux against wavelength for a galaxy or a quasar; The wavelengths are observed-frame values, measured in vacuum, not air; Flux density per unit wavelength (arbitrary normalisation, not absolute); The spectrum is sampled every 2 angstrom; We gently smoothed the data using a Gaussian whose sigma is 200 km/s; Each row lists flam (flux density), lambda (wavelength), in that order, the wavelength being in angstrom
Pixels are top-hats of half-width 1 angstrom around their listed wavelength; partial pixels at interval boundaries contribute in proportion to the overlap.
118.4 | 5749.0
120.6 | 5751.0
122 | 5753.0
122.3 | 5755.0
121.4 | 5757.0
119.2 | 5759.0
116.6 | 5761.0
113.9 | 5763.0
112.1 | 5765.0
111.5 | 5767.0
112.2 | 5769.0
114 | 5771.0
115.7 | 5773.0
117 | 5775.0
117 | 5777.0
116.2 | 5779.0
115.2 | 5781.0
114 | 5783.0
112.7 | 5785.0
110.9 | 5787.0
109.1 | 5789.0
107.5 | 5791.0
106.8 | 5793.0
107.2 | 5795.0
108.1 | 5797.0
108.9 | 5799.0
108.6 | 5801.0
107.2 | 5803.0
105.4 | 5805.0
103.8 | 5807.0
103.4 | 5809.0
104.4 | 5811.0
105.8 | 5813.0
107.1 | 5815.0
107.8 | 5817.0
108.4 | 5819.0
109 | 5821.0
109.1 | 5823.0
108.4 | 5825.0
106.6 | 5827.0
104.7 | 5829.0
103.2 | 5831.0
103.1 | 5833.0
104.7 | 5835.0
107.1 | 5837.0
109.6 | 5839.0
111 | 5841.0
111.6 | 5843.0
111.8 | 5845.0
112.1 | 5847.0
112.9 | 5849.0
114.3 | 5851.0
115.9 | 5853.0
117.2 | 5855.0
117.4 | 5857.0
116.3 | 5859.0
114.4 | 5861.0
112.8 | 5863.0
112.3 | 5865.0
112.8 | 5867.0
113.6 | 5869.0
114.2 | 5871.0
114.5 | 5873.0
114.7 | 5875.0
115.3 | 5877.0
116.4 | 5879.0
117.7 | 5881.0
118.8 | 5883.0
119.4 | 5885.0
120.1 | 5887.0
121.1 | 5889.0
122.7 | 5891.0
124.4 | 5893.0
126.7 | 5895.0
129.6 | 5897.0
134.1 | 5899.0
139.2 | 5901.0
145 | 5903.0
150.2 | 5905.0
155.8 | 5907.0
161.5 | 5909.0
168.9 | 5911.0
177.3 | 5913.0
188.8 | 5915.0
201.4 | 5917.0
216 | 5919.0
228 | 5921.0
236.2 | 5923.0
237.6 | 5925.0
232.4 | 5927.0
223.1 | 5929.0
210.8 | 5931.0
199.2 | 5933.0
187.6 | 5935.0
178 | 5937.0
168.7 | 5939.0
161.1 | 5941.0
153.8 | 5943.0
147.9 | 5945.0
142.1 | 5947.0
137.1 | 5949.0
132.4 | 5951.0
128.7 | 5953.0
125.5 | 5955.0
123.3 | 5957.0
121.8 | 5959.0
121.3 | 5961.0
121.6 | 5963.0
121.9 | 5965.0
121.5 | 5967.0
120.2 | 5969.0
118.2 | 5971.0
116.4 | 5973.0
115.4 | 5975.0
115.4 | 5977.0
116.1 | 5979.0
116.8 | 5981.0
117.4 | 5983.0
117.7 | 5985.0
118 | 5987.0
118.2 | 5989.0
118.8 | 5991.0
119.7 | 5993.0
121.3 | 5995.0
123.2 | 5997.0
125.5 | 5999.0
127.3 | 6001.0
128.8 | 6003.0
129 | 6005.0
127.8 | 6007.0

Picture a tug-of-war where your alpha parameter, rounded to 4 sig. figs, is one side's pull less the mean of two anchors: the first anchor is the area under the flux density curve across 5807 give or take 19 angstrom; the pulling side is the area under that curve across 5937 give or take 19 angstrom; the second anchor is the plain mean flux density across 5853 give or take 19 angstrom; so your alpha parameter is 4800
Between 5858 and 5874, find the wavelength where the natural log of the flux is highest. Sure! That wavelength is 5859.0 angstrom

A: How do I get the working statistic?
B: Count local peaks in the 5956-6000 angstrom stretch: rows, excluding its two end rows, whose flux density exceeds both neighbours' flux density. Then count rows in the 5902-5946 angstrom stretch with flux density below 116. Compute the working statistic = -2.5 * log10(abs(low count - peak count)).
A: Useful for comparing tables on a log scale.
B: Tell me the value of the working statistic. 0.0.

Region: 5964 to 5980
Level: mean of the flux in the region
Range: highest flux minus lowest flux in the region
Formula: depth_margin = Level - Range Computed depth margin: 112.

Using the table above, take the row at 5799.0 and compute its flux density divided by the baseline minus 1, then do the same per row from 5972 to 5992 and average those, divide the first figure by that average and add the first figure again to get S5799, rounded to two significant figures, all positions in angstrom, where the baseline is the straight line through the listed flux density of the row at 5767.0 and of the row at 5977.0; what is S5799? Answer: -2.2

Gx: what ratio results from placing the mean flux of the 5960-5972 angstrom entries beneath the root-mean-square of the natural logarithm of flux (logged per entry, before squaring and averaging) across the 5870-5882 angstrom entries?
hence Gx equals 0.0393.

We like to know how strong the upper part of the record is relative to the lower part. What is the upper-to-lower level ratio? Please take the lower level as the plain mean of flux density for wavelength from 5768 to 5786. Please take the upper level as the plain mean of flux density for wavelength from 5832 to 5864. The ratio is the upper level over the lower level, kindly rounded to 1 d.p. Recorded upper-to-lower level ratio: 1.0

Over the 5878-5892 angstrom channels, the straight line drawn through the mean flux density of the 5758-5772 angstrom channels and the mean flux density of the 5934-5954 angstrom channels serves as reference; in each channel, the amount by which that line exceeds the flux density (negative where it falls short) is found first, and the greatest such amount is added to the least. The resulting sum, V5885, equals 42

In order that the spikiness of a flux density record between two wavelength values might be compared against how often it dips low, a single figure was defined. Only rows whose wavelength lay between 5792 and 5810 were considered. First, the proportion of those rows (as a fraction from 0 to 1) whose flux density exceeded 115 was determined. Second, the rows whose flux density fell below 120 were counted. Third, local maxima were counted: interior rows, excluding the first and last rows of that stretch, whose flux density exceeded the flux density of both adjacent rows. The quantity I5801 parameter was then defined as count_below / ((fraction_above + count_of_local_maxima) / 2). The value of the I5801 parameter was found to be 18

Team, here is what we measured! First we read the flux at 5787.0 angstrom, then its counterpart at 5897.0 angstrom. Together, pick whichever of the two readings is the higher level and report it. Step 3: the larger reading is 130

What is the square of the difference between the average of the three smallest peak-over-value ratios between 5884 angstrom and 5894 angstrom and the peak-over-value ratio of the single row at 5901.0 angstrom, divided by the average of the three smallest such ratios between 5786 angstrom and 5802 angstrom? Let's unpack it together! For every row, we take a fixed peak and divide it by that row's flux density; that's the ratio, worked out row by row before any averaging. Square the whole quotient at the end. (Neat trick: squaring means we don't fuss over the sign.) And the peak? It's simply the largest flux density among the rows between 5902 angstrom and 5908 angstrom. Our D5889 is 0.011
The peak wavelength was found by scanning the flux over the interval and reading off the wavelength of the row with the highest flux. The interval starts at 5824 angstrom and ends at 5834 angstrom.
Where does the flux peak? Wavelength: 5825.0 angstrom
